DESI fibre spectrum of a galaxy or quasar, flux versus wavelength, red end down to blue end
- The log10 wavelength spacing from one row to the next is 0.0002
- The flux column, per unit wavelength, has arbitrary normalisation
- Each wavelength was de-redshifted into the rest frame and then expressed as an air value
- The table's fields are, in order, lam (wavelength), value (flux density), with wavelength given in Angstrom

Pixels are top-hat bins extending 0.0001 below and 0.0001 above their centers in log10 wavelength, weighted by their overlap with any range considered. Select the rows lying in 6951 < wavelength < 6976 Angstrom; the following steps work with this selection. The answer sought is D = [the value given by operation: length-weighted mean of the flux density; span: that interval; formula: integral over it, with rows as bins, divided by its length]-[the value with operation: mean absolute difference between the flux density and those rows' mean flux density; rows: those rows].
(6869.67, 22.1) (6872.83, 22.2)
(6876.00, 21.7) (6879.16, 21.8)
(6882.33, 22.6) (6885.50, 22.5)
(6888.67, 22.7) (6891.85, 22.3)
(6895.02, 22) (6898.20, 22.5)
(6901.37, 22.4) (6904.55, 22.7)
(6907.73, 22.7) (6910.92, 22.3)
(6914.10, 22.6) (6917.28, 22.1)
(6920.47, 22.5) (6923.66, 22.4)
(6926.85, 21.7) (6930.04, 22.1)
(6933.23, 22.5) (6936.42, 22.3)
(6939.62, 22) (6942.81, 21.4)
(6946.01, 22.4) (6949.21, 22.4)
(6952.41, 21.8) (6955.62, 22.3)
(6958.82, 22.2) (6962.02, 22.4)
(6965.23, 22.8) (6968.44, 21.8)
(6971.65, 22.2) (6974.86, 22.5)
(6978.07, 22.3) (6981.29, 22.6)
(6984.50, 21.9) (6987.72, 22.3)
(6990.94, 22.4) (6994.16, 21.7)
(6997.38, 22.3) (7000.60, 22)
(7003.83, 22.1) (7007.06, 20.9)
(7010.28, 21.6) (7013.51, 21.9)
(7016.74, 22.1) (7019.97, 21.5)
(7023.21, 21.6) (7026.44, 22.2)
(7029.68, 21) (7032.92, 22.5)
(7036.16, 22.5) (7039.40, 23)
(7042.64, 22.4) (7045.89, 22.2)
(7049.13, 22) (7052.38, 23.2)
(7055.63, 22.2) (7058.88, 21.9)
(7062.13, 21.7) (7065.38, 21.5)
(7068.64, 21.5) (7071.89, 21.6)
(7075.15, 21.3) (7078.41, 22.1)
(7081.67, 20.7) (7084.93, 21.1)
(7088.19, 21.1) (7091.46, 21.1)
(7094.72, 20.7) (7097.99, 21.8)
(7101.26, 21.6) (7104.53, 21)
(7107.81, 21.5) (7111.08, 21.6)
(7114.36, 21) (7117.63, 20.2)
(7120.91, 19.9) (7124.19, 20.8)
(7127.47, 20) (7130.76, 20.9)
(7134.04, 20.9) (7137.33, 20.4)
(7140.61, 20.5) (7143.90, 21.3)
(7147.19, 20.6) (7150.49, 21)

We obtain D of 22.0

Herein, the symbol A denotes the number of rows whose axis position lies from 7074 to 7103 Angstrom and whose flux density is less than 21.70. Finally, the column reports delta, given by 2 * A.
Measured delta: 14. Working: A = 7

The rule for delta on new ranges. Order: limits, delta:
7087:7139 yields 30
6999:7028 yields 8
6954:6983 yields 0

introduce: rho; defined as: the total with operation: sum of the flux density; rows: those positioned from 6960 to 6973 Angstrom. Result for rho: 89.2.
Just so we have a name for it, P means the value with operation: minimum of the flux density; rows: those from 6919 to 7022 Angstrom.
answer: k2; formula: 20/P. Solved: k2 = 0.957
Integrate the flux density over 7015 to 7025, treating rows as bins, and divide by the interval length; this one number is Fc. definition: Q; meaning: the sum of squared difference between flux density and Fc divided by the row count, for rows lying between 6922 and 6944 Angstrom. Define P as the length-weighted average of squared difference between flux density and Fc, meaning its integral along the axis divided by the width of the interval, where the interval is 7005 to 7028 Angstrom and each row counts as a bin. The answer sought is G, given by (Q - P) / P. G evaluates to 0.4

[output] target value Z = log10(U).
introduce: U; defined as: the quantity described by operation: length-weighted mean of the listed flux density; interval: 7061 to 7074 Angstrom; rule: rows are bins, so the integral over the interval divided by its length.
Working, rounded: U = 21.6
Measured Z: 1.33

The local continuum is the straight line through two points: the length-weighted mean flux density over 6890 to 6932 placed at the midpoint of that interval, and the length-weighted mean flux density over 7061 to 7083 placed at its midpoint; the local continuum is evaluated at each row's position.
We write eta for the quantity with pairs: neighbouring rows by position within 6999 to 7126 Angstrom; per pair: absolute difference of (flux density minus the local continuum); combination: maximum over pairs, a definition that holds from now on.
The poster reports 1.52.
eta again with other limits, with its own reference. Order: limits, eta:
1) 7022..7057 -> 1.52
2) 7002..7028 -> 1.18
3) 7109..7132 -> 0.92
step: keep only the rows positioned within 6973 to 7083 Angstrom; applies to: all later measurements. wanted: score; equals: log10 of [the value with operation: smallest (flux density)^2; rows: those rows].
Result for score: 2.63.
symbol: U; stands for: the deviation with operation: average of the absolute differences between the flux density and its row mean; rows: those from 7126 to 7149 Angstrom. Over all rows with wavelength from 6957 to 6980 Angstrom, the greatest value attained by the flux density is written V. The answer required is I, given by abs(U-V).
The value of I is 22.48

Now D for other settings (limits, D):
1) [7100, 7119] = 20.7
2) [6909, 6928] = 22.0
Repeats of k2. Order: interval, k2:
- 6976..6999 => 0.922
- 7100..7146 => 1.005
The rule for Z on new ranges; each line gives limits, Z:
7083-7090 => 1.32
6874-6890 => 1.35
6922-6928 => 1.34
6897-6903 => 1.35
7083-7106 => 1.33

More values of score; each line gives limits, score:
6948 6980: 2.68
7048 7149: 2.60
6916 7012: 2.64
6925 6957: 2.66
